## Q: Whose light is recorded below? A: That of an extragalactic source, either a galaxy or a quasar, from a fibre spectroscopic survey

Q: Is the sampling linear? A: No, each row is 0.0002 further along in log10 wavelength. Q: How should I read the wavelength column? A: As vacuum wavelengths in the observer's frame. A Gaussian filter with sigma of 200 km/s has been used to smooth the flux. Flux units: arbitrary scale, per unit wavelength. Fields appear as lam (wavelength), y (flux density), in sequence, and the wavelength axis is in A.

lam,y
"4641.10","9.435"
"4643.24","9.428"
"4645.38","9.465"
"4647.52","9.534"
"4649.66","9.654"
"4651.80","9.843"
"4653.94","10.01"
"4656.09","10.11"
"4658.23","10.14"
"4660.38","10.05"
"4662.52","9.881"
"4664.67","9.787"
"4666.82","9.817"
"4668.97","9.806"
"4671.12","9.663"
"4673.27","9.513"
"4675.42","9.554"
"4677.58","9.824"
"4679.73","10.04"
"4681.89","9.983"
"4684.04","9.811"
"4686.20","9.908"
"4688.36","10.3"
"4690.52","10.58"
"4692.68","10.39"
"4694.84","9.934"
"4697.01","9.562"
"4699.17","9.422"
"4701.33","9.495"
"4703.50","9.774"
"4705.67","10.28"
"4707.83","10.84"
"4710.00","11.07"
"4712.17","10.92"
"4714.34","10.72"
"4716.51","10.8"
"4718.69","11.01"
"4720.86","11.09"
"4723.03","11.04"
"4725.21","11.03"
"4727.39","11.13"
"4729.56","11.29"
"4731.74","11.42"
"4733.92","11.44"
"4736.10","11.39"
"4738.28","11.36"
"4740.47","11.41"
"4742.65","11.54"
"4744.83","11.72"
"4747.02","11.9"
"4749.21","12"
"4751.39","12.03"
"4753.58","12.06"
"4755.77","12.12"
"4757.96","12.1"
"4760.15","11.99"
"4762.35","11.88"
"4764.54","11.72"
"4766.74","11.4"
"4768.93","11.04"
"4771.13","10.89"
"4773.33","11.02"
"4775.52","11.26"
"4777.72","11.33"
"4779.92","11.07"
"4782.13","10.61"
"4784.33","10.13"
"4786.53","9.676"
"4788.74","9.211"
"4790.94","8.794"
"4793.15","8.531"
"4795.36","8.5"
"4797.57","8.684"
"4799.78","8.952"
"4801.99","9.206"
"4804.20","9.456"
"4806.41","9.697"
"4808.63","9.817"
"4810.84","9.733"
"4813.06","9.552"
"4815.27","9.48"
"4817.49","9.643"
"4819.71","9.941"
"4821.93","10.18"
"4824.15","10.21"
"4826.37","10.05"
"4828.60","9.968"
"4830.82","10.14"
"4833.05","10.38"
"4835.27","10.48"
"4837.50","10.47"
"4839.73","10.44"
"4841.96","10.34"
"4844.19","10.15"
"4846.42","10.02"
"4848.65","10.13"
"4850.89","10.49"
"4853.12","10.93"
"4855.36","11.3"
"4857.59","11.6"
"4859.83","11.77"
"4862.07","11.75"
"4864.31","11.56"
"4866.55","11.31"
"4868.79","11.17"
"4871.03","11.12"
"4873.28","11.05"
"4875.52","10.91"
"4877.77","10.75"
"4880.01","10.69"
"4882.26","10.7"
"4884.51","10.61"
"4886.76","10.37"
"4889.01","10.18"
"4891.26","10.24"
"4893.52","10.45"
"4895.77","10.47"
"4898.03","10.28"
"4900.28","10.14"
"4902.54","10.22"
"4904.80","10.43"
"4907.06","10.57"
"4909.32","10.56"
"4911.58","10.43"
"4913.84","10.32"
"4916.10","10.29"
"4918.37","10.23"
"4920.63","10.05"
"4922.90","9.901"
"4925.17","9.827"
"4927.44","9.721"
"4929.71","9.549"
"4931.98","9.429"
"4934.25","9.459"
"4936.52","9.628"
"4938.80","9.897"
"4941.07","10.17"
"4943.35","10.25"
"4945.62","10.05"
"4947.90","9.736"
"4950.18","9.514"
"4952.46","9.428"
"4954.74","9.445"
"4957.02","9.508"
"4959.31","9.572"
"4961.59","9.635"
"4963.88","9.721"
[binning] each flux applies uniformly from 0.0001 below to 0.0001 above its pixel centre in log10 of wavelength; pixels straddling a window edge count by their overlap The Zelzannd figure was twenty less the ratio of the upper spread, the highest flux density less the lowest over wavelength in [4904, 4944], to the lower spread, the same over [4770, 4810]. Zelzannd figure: 19.6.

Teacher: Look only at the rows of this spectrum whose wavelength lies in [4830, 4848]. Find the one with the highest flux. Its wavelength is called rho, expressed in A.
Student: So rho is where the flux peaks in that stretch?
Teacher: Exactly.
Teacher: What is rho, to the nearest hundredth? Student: 4835.27 A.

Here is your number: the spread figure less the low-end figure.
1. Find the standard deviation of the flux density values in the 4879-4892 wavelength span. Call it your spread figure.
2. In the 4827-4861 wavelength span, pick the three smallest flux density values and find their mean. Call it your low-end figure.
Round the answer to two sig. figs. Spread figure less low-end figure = -9.8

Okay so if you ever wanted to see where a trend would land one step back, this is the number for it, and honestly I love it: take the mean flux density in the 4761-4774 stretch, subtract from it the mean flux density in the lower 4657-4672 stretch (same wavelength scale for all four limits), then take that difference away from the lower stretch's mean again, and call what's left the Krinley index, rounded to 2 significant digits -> 8.4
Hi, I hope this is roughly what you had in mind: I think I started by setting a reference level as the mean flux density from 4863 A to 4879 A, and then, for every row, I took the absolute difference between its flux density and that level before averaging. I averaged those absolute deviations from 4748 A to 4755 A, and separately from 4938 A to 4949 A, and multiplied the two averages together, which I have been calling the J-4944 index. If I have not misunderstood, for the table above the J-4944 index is 1.00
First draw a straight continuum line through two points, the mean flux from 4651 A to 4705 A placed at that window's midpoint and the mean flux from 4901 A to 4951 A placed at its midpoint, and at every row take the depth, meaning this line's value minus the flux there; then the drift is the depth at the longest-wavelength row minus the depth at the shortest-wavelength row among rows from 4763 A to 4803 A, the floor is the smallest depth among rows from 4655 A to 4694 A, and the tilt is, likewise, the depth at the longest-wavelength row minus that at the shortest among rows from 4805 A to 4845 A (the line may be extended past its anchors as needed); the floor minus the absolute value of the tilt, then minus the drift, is -3.7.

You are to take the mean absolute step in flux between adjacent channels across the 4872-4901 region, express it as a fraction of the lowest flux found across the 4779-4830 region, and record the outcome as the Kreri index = 0.0148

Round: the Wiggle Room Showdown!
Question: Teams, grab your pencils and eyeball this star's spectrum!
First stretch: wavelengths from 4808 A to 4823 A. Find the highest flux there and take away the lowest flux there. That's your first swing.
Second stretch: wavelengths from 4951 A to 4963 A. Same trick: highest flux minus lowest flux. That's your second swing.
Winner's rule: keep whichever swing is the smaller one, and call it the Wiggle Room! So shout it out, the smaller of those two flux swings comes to 0.21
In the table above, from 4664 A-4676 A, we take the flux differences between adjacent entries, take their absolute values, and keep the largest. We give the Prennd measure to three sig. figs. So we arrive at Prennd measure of 0.150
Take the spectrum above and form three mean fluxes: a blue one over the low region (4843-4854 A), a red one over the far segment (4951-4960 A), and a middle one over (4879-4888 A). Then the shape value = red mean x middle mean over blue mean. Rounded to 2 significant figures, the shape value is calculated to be 9.7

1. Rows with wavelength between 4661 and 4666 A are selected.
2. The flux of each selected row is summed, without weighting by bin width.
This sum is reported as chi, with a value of 19.7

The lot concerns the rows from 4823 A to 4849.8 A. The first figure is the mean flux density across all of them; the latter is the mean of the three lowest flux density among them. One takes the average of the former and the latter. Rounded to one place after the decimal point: 10.1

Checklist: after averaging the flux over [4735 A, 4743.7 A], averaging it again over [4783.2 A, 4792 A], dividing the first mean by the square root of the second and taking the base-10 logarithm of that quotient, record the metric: 0.57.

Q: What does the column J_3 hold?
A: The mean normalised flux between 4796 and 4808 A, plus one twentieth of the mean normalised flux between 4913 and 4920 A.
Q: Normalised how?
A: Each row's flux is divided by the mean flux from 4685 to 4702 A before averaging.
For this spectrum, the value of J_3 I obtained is 0.98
